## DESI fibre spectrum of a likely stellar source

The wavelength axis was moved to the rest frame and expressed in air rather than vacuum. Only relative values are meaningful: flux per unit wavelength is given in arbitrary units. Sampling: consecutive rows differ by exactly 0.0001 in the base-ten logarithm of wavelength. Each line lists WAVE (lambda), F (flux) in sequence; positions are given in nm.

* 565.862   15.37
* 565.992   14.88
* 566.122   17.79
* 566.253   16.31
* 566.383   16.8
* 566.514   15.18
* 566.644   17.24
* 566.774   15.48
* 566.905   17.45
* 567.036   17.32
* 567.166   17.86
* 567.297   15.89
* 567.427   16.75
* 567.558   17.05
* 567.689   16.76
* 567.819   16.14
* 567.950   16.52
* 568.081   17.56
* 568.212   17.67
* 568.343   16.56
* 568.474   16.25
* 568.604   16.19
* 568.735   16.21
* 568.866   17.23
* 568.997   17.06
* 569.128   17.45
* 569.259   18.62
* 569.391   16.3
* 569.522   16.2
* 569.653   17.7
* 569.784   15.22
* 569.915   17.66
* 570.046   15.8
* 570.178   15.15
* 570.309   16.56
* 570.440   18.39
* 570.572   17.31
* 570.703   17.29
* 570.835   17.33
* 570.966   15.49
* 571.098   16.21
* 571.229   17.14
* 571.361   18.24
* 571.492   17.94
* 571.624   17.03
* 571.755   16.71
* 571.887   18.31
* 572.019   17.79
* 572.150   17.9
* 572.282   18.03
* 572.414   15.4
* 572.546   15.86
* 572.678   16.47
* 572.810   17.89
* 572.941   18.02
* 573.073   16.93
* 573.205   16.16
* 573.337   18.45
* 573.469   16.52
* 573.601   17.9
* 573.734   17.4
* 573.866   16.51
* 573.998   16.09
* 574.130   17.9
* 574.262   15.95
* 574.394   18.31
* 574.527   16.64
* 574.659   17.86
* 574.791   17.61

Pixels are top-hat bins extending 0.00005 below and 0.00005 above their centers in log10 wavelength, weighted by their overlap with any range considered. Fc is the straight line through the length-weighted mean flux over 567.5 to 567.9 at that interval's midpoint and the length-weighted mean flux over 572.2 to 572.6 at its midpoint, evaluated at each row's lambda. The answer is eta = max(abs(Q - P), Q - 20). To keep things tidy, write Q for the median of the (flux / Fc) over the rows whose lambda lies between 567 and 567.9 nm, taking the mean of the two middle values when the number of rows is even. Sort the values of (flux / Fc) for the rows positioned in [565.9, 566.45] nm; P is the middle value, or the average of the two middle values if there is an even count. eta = 0.015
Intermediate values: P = 0.99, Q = 1.01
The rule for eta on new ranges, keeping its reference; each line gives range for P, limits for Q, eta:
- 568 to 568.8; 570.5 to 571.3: 0.054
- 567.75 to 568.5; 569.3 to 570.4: 0.015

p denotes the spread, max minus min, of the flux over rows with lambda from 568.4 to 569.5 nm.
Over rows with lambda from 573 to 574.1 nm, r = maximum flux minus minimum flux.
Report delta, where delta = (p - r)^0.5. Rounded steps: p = 2.43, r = 2.36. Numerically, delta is 0.26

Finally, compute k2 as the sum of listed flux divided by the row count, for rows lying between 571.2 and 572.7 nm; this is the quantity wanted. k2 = 17.2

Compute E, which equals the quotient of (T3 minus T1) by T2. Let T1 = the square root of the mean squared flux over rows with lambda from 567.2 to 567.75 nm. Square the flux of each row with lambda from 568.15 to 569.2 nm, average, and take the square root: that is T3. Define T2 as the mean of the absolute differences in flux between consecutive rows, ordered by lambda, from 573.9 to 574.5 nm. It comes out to 0.11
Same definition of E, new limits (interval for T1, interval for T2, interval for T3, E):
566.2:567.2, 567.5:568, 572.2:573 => 0.58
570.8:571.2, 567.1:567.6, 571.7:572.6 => 0.78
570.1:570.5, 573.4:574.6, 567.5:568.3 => 0.15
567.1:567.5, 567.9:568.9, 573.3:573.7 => 1.51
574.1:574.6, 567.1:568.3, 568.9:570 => -0.24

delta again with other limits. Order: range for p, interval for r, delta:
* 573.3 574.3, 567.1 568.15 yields 0.73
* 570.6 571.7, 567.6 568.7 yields 1.10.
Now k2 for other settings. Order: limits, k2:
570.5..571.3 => 16.8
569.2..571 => 16.8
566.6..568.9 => 16.8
